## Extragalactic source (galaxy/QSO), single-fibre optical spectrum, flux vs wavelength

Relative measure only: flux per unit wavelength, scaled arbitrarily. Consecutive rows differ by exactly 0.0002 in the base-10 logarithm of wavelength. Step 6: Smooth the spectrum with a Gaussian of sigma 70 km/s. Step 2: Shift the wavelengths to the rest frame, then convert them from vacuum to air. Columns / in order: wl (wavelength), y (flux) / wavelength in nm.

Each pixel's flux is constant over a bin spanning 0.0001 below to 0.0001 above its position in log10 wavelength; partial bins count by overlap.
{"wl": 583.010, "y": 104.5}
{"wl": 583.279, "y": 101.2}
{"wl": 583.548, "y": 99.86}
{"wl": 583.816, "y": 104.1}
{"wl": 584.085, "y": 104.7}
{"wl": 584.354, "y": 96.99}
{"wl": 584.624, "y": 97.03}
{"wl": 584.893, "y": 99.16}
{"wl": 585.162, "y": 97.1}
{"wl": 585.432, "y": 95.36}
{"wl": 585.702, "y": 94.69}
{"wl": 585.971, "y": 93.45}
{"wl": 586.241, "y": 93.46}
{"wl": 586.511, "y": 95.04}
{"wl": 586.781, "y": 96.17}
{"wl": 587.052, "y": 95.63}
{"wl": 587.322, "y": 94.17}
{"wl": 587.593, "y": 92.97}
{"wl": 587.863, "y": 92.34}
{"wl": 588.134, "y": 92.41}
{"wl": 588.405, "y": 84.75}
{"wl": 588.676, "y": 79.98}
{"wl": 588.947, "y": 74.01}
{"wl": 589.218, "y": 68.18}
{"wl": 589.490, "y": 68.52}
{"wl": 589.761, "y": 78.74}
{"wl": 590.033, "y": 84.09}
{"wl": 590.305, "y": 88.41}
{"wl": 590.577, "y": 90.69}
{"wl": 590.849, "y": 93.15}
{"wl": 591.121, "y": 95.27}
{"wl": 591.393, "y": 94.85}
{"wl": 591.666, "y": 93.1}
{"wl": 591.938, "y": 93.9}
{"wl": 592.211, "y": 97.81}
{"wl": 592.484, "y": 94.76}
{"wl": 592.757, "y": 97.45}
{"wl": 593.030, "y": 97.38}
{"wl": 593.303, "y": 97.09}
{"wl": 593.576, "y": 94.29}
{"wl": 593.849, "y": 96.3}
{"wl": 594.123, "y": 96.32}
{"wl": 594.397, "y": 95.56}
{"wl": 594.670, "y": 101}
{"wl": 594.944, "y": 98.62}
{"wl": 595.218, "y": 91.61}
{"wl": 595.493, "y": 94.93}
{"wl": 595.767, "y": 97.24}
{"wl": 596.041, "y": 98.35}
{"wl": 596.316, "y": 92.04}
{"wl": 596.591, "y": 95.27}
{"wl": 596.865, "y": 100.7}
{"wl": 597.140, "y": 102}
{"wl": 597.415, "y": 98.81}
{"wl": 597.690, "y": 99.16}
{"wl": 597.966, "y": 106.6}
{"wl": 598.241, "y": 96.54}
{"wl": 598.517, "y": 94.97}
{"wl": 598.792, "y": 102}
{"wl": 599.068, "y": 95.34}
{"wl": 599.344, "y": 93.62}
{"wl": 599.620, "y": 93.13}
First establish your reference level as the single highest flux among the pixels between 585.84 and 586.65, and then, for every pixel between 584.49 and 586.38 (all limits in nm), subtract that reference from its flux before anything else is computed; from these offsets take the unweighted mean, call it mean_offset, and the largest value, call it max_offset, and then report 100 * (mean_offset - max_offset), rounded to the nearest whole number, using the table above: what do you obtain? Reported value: -341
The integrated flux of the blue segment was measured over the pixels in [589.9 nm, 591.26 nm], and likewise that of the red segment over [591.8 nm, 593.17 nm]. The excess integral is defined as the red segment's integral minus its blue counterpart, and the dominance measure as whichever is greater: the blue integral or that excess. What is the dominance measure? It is 123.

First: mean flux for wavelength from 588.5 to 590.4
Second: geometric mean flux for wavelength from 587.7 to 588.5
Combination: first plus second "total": 167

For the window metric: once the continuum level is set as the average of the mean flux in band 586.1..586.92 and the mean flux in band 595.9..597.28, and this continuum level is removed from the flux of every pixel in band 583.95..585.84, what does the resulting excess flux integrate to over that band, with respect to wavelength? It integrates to 3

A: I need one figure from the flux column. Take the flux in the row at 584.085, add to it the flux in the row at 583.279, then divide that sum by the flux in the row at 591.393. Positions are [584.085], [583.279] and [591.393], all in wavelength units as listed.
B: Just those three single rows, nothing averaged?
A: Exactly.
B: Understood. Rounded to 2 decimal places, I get 2.17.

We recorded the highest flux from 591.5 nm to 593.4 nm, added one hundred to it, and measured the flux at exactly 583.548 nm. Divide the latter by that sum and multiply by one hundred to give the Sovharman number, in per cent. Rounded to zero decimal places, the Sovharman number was 50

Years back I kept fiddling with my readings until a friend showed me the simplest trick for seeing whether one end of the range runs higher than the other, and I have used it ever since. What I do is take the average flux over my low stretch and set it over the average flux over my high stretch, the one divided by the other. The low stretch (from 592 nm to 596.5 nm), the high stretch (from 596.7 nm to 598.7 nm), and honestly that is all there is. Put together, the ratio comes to 0.96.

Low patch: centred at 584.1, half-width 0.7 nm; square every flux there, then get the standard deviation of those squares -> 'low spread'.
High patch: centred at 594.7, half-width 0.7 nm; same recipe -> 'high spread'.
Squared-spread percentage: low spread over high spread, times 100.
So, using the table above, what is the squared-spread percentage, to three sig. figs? 111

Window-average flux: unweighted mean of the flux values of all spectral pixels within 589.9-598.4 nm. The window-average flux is 96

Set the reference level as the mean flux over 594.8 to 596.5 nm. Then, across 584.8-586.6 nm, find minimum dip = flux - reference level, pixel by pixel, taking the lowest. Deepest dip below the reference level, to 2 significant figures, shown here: -2.0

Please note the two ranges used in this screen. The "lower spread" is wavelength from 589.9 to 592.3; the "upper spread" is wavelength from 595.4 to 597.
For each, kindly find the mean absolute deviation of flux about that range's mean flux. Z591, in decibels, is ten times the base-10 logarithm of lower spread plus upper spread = 7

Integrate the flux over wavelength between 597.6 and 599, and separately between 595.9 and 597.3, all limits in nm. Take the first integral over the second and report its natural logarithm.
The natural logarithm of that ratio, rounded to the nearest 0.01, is 0.02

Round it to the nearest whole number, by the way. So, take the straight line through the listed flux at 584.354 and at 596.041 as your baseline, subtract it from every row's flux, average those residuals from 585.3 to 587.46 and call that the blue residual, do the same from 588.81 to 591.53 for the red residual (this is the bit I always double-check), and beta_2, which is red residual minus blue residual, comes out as -12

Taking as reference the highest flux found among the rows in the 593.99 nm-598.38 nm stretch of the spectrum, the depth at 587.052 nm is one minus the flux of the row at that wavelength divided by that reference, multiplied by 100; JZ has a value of 10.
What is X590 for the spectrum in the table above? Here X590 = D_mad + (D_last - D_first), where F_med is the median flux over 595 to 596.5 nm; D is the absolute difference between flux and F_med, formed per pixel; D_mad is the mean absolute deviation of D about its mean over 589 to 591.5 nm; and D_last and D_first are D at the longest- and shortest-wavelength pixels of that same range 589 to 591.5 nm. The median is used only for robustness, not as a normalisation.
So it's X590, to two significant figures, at -18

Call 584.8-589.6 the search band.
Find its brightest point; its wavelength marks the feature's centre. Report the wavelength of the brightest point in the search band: 584.893 nm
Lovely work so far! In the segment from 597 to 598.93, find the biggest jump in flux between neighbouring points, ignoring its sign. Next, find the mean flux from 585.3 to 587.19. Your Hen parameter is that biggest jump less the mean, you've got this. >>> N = -84.8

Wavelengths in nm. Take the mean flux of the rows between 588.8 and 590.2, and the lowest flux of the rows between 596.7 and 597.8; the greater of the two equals 99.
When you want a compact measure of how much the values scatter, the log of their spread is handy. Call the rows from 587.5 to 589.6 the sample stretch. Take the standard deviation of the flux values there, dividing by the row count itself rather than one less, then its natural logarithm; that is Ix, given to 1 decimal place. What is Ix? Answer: 2.3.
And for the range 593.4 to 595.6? 1.0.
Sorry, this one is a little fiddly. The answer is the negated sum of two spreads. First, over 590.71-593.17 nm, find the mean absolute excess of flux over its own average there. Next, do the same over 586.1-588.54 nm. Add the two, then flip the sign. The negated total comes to -3.6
